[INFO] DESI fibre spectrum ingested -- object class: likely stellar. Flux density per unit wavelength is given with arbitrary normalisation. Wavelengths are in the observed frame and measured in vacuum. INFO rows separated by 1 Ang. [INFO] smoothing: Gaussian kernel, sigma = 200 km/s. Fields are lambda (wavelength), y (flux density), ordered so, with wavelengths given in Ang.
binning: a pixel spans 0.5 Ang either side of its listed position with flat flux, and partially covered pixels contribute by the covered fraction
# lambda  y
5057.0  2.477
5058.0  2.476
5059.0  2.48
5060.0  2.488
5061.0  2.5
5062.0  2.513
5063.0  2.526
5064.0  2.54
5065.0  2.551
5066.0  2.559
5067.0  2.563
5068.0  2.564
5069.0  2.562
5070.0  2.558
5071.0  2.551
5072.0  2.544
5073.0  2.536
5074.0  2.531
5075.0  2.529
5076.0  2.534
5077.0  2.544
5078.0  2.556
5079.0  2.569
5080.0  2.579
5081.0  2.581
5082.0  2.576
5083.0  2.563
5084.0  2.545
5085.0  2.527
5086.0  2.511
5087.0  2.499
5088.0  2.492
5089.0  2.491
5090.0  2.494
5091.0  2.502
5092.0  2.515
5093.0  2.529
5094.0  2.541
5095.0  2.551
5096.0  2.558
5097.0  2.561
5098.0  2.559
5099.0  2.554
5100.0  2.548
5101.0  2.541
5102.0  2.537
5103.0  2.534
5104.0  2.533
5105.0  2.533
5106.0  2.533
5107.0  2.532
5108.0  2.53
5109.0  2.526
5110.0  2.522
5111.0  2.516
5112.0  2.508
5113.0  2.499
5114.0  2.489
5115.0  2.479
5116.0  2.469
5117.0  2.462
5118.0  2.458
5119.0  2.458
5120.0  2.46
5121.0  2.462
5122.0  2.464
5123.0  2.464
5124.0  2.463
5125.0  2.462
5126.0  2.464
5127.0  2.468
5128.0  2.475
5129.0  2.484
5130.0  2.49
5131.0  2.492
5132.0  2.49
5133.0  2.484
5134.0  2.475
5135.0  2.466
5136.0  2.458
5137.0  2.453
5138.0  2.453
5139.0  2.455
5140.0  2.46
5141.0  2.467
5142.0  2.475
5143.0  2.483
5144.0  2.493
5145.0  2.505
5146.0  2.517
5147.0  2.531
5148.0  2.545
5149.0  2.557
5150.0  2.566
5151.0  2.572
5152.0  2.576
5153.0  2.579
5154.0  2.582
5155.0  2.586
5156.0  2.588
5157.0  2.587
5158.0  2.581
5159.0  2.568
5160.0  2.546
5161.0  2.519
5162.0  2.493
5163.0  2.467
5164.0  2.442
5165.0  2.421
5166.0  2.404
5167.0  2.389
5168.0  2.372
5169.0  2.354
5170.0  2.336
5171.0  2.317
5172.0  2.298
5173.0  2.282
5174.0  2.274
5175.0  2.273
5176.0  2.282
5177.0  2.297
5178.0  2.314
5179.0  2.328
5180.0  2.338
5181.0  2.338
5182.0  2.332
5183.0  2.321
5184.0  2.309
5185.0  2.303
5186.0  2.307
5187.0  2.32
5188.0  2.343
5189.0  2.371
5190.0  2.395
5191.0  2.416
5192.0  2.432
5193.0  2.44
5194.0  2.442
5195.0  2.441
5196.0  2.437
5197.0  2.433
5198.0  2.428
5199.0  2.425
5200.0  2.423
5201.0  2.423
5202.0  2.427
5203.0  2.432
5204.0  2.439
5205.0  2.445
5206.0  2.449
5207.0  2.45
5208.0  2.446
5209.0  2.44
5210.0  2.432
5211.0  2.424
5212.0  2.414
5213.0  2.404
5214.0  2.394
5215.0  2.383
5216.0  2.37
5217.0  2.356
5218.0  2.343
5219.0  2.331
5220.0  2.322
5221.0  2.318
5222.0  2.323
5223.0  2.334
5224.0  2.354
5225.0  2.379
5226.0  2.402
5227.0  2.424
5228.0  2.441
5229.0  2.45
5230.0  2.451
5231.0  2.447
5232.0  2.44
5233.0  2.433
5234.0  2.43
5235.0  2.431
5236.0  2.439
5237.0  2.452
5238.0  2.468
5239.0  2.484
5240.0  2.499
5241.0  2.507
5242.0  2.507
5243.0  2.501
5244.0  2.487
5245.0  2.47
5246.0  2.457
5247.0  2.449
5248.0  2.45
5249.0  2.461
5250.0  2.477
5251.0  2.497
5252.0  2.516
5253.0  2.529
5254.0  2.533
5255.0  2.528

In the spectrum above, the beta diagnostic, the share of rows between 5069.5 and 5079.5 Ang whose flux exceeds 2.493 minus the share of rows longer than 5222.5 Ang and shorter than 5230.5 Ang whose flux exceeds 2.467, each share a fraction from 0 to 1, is 1.0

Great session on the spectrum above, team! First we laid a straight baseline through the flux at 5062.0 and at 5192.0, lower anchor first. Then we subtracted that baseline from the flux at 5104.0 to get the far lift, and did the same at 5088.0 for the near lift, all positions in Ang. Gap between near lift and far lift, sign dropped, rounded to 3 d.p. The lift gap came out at 0.051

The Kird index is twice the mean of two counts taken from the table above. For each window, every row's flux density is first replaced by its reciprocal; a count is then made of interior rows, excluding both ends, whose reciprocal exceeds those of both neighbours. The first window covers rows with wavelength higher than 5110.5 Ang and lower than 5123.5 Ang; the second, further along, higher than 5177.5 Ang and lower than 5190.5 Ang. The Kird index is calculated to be 1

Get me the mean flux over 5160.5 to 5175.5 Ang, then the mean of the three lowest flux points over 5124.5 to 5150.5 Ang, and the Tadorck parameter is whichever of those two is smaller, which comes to 2.38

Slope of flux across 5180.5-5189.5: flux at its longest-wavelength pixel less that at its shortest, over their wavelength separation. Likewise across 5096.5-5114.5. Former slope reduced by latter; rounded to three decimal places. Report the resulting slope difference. 0.008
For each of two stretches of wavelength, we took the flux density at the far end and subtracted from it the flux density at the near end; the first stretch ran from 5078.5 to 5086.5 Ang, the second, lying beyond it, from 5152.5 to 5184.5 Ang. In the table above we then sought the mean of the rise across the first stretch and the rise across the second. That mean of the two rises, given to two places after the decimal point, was -0.16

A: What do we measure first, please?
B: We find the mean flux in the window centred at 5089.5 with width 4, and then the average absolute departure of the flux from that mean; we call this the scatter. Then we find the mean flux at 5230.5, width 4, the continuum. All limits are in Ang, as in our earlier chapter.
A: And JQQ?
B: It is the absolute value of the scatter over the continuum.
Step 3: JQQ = 0.001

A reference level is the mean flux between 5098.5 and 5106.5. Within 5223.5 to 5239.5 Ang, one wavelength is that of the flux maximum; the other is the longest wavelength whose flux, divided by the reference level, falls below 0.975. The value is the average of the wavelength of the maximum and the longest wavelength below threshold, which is 5238.5 Ang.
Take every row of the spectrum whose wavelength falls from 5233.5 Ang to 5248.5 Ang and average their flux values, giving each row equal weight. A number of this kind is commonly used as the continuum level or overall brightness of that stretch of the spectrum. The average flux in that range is 2.47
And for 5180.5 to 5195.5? 2.37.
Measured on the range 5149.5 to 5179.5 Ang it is 2.44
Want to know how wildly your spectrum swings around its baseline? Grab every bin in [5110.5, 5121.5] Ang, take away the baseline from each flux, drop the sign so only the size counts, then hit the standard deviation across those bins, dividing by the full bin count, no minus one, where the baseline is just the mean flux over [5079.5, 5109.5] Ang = 0.021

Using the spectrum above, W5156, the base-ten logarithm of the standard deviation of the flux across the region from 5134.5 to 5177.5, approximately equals -1.0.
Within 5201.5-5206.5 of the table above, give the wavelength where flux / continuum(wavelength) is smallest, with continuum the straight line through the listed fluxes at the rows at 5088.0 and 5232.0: 5202.0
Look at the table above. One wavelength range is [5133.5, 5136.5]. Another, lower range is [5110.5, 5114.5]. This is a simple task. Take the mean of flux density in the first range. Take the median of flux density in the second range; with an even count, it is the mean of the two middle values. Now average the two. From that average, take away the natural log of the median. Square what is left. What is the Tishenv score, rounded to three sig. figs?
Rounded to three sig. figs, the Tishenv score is 2.46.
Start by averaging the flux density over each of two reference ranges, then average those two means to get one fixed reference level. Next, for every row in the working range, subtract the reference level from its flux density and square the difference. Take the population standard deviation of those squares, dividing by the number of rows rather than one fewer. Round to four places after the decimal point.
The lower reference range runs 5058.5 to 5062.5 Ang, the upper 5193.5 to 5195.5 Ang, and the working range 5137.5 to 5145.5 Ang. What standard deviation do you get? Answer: 0.0004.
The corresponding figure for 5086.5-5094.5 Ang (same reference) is 0.0016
